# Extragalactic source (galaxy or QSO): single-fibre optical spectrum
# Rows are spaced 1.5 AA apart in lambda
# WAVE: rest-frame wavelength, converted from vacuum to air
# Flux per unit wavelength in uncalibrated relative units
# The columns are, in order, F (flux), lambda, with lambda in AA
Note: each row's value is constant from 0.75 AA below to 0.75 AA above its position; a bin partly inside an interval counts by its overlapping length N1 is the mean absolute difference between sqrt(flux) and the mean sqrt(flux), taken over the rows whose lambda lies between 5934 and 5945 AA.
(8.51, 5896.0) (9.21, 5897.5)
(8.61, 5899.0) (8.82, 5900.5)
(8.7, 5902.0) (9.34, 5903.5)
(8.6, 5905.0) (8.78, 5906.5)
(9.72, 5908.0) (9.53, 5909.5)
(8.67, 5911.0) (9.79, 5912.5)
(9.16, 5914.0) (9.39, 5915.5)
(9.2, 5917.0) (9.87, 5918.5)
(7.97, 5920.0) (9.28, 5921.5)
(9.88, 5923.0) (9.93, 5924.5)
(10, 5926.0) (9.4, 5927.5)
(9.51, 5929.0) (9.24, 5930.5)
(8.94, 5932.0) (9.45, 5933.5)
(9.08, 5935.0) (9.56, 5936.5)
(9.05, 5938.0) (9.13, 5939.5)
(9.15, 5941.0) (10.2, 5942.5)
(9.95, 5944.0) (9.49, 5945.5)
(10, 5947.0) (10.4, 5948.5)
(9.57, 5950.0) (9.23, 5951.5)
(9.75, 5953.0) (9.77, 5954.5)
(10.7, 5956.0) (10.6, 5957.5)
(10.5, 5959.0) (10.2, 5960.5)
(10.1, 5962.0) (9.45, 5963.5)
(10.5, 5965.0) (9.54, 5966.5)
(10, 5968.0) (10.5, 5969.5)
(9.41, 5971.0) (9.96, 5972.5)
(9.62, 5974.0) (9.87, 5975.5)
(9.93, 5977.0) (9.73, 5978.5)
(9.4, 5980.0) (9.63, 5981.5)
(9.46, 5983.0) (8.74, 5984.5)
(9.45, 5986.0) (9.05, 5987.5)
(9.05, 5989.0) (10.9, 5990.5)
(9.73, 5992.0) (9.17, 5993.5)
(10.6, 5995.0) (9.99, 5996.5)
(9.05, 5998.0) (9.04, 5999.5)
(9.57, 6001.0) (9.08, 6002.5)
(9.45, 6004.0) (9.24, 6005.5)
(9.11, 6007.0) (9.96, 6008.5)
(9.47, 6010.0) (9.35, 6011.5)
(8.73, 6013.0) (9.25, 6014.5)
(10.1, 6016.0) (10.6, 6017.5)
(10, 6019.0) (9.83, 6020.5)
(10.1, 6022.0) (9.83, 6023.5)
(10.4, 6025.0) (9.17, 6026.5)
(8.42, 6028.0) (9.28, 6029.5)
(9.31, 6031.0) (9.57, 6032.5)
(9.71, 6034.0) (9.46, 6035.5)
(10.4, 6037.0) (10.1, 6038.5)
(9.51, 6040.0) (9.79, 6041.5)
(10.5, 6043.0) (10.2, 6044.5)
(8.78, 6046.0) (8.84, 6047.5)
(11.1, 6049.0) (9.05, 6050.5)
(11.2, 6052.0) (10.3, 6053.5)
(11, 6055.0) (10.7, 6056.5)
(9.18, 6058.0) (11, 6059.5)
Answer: 0.064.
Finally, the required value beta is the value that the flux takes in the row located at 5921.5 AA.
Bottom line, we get 9.28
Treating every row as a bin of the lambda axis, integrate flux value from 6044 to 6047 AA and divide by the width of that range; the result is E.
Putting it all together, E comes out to 9.38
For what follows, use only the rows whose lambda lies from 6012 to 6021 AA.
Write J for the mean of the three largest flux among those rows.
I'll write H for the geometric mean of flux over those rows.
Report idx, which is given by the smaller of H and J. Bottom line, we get 9.7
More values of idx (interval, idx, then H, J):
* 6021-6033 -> 9.5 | 9.5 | 10.1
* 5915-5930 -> 9.4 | 9.4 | 9.9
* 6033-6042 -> 9.8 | 9.8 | 10.1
